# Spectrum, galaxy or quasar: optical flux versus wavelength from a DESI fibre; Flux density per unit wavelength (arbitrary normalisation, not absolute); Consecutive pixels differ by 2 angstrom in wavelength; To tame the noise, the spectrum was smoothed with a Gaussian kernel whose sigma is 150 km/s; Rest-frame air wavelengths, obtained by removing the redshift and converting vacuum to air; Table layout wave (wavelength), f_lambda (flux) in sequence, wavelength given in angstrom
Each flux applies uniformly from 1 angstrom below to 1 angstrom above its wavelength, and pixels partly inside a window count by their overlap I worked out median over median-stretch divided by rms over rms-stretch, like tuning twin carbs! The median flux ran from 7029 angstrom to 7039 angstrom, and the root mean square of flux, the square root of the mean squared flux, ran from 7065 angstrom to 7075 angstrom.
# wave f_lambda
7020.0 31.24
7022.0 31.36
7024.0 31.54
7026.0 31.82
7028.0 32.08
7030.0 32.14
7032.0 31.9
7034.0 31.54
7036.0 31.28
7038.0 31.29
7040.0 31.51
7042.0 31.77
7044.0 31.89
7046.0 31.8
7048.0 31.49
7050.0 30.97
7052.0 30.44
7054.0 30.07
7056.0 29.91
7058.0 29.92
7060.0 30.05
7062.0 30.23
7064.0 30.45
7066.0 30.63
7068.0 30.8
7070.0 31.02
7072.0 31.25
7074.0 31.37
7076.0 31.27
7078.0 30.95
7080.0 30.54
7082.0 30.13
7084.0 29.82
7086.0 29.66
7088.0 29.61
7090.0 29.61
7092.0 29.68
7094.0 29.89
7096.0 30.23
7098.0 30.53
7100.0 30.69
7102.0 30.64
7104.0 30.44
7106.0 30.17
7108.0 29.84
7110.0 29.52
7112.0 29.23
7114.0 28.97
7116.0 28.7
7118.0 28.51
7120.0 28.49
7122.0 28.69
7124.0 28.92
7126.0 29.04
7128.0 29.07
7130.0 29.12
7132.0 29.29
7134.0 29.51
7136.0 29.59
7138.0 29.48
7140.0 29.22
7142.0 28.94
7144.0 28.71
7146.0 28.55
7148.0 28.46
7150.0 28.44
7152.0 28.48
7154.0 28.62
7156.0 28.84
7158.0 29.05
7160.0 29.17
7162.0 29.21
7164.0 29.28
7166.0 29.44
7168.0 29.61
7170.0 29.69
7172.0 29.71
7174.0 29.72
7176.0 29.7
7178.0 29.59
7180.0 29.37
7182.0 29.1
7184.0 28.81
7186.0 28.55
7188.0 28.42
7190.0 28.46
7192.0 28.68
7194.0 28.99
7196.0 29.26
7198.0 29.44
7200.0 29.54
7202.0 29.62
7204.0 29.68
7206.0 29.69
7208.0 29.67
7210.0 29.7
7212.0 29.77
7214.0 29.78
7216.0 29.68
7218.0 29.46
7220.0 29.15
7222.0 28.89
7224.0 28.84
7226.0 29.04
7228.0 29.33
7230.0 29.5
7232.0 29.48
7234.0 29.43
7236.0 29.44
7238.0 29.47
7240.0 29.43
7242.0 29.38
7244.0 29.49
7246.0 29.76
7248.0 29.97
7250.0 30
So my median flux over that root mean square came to 1.02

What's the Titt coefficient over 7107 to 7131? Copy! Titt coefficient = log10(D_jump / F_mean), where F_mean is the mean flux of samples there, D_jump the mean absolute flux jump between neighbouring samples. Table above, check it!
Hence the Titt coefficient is -2.21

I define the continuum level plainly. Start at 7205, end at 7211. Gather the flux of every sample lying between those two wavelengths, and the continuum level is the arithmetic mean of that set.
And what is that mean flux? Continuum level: 29.7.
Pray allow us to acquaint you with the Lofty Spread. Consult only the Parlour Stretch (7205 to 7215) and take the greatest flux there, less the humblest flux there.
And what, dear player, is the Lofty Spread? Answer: 0.11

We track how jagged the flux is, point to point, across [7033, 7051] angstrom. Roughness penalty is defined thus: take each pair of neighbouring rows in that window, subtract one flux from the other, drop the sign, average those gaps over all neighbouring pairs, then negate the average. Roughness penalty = -0.22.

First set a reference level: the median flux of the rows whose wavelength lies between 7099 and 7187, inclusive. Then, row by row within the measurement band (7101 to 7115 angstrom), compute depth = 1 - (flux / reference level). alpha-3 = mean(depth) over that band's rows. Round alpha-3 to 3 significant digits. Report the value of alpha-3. -0.0219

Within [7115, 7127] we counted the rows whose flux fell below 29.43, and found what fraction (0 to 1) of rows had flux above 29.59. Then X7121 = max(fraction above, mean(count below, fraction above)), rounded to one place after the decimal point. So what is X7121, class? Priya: 3.0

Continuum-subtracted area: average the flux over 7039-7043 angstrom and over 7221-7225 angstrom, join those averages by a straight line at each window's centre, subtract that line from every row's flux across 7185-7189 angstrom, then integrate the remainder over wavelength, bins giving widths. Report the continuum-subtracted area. -4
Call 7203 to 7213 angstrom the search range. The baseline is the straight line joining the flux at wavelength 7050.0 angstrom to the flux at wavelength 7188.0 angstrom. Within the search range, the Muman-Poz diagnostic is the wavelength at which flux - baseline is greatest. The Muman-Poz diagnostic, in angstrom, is 7212.0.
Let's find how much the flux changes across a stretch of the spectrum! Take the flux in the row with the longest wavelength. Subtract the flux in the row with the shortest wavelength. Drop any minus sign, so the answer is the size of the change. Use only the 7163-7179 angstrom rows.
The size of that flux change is 0.31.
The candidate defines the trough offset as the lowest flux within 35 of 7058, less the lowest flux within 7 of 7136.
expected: 0.7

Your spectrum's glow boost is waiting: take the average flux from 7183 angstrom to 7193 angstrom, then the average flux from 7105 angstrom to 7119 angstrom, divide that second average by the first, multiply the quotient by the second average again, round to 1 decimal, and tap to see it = 30.0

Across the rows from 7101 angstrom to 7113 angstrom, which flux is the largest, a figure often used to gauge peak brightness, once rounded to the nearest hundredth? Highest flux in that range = 30.64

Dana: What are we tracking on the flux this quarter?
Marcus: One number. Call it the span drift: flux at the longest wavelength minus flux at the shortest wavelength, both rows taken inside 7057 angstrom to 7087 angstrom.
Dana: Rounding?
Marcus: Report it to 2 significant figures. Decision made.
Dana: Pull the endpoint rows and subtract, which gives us -0.26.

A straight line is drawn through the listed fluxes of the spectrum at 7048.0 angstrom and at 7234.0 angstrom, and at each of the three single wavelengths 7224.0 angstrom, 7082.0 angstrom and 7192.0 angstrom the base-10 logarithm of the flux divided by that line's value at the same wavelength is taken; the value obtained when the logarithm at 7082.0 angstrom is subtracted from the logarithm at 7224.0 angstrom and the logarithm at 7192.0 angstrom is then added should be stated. -0.014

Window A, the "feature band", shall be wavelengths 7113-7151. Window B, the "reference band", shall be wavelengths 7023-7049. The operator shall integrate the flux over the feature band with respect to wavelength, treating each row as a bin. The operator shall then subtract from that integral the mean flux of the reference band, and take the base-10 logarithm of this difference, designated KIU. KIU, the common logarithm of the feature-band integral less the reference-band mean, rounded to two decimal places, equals 3.03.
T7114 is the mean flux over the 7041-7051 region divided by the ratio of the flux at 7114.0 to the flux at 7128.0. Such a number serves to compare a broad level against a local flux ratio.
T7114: 31.7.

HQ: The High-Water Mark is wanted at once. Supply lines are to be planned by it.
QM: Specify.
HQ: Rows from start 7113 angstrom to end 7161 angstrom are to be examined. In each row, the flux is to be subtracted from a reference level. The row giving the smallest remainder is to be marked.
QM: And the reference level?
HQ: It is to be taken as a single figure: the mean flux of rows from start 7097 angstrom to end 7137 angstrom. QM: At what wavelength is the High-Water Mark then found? 7136.0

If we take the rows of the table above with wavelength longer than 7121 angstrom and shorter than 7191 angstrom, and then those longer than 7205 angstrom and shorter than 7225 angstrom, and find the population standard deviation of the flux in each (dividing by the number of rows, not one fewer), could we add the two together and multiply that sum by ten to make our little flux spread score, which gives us 7.7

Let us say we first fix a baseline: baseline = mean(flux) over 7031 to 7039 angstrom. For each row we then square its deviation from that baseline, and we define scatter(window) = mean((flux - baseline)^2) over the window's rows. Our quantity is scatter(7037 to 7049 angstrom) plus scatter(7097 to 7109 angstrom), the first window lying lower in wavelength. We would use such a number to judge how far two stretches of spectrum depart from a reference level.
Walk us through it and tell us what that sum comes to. 1.4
